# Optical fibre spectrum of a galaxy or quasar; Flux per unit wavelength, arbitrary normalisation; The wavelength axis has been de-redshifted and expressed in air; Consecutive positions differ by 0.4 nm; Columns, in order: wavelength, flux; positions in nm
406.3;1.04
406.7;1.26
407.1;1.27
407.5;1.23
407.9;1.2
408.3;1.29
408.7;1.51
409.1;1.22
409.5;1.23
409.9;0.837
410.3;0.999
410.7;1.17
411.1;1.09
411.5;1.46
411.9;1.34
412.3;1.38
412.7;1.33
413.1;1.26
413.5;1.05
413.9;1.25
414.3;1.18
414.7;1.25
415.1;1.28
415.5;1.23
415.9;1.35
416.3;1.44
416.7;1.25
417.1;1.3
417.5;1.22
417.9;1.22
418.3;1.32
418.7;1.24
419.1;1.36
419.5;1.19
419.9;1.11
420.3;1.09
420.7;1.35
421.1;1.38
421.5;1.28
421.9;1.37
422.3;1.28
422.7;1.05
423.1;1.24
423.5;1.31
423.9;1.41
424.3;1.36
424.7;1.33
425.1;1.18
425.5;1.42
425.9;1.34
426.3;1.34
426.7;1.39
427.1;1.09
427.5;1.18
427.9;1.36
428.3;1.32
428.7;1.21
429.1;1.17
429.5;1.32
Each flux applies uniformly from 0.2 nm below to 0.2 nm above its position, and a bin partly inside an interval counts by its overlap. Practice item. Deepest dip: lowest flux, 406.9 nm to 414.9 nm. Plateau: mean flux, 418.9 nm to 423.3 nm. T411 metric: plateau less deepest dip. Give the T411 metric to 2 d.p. 0.41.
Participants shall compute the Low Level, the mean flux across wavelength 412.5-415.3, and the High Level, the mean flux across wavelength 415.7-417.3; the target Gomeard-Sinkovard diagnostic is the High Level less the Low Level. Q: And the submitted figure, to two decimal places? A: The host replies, 0.11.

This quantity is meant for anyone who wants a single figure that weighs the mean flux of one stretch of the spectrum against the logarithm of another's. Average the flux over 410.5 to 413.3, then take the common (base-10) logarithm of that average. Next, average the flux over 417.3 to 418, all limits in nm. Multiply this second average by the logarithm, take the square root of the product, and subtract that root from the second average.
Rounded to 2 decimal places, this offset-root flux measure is 0.85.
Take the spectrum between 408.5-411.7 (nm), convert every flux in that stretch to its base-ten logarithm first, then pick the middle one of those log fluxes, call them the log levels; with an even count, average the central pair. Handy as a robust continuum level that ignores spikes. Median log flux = 0.077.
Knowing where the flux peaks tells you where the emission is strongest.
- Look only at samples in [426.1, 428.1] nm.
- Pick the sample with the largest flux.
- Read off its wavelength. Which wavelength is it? 426.7 nm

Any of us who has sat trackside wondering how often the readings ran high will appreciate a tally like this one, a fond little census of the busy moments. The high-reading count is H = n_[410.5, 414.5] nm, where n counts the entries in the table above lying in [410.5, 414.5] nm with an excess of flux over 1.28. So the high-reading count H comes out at 4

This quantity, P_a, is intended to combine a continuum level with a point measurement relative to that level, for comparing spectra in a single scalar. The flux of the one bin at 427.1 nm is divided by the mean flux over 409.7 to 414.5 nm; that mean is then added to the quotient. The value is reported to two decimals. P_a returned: 2.11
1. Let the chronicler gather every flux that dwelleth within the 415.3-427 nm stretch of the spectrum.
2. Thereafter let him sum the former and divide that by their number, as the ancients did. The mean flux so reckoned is 1.29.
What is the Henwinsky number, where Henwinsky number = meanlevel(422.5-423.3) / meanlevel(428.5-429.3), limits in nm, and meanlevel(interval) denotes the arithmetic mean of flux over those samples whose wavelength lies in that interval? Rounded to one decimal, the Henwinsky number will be 1.0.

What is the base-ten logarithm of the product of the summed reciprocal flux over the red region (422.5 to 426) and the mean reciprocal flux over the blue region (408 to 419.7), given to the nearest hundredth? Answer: 0.76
